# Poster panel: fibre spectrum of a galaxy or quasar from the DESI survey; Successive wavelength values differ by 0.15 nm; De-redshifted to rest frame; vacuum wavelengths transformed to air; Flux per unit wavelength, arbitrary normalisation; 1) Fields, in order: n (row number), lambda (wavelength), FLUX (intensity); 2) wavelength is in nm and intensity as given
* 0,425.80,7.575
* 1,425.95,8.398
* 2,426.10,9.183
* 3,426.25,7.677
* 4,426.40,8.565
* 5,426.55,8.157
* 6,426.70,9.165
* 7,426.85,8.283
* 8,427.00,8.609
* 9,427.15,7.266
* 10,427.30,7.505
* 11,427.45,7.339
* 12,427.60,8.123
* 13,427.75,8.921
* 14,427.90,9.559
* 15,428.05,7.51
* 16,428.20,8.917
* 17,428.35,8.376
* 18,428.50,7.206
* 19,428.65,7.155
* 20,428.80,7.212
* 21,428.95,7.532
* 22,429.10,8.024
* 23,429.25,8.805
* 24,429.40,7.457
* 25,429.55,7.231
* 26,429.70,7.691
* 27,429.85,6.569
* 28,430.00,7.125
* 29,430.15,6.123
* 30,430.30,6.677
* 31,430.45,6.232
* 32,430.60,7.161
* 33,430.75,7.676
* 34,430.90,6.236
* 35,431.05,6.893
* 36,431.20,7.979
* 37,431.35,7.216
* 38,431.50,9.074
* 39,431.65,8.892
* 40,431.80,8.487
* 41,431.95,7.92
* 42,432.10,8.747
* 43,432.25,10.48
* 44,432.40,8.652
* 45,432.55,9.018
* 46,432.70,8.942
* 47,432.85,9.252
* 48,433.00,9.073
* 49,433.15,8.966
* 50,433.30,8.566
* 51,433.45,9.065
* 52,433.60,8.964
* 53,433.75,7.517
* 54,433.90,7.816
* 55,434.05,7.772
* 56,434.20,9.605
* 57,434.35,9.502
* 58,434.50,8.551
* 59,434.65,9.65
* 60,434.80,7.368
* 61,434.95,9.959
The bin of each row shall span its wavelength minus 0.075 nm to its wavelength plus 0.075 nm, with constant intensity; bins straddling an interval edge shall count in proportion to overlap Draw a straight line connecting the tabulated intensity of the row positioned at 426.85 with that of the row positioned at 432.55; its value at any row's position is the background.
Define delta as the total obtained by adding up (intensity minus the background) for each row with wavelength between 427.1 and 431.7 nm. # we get -31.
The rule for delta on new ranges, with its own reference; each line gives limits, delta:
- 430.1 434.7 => -22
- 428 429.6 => -8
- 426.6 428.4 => -1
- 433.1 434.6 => -6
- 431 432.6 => -5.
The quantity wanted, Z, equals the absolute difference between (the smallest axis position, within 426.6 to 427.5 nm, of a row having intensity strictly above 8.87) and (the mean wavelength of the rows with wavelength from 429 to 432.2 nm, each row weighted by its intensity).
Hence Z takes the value 3.94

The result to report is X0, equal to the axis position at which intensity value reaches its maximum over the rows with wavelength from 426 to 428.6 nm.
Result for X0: 427.90 nm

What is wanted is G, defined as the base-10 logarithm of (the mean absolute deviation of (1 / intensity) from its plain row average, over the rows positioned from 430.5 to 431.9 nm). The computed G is -1.88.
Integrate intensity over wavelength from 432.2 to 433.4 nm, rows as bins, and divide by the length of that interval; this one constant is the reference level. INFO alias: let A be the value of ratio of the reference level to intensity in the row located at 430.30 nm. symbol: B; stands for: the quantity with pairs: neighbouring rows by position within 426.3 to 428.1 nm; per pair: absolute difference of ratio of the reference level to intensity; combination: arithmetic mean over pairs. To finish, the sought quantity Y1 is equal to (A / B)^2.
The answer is 175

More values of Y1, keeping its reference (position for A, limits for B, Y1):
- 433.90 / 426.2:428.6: 107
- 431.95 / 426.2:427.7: 156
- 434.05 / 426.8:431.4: 97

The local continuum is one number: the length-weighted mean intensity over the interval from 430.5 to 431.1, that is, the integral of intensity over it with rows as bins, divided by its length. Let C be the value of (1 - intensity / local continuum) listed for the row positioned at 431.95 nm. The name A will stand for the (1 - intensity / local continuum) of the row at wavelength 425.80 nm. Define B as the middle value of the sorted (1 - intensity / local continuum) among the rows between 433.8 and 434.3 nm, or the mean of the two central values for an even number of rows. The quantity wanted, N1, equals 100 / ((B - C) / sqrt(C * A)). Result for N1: 735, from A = -0.1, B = -0.122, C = -0.14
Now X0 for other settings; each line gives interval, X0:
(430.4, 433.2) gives 432.25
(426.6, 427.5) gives 426.70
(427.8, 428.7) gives 427.90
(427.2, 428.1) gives 427.90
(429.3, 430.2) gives 429.70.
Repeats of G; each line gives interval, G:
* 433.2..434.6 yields -2.07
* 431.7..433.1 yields -2.26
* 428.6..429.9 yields -2.12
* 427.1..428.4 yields -1.99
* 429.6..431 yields -1.96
